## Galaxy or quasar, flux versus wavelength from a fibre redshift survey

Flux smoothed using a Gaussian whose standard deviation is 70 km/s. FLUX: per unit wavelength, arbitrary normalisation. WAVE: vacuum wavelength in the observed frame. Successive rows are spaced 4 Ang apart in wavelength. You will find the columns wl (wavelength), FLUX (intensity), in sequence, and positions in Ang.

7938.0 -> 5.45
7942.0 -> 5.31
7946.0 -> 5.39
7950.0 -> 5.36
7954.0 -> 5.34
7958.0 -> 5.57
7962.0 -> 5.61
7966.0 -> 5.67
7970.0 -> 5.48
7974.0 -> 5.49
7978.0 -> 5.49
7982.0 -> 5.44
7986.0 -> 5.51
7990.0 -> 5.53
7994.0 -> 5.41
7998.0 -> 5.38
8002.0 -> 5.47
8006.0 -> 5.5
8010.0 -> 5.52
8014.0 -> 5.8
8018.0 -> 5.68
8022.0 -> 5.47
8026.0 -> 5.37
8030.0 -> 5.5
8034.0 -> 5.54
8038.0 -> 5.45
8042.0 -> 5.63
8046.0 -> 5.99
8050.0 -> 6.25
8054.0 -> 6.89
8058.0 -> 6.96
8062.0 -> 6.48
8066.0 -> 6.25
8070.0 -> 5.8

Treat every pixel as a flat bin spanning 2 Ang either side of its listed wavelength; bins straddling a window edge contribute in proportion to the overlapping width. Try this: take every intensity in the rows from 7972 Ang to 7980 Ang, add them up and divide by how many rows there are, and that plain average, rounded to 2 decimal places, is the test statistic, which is 5.49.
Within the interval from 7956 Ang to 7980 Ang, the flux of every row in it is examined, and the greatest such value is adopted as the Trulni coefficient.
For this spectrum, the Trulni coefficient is 5.67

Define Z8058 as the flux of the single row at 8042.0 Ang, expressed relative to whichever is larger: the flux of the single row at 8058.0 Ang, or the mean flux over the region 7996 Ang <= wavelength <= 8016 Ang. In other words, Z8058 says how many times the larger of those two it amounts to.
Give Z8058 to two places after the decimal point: 0.81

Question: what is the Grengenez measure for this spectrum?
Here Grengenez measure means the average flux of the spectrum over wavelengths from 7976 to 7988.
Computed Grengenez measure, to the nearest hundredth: 5.48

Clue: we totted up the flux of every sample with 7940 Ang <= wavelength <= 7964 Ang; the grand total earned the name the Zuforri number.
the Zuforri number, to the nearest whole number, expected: 33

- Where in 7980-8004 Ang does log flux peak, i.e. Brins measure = 7990.0 Ang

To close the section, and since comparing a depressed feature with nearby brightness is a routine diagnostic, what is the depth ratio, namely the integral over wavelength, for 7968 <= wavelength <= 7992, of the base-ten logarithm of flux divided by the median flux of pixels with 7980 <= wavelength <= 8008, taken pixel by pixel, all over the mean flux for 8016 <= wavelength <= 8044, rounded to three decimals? 0.007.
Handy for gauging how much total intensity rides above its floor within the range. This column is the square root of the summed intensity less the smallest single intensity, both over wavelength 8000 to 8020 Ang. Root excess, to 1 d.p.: 4.7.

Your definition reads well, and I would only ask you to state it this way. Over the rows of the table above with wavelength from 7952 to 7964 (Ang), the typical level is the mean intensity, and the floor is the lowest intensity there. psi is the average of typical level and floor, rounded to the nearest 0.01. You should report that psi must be 5.42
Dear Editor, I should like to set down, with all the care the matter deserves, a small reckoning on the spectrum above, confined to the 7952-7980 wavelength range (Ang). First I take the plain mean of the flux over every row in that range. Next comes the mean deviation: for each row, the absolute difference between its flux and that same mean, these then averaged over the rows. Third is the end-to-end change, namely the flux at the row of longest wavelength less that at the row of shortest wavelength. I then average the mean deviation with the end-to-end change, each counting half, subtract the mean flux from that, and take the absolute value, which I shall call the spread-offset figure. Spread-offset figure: 5.41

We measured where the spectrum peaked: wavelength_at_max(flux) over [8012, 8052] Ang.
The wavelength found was 8050.0 Ang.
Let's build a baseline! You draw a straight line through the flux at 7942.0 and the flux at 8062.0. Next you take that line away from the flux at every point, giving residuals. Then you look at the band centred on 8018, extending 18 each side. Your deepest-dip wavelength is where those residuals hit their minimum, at 8026.0 Ang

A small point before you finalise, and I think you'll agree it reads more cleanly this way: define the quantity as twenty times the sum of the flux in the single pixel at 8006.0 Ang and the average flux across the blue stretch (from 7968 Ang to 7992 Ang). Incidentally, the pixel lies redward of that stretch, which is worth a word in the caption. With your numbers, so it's 220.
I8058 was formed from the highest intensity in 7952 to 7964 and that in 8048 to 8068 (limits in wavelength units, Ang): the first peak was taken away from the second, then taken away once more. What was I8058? -4.3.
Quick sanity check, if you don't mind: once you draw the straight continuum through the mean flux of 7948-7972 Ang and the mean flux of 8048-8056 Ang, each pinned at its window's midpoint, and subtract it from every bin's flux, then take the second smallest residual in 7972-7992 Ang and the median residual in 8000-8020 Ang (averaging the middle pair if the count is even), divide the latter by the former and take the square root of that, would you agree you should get 1.28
